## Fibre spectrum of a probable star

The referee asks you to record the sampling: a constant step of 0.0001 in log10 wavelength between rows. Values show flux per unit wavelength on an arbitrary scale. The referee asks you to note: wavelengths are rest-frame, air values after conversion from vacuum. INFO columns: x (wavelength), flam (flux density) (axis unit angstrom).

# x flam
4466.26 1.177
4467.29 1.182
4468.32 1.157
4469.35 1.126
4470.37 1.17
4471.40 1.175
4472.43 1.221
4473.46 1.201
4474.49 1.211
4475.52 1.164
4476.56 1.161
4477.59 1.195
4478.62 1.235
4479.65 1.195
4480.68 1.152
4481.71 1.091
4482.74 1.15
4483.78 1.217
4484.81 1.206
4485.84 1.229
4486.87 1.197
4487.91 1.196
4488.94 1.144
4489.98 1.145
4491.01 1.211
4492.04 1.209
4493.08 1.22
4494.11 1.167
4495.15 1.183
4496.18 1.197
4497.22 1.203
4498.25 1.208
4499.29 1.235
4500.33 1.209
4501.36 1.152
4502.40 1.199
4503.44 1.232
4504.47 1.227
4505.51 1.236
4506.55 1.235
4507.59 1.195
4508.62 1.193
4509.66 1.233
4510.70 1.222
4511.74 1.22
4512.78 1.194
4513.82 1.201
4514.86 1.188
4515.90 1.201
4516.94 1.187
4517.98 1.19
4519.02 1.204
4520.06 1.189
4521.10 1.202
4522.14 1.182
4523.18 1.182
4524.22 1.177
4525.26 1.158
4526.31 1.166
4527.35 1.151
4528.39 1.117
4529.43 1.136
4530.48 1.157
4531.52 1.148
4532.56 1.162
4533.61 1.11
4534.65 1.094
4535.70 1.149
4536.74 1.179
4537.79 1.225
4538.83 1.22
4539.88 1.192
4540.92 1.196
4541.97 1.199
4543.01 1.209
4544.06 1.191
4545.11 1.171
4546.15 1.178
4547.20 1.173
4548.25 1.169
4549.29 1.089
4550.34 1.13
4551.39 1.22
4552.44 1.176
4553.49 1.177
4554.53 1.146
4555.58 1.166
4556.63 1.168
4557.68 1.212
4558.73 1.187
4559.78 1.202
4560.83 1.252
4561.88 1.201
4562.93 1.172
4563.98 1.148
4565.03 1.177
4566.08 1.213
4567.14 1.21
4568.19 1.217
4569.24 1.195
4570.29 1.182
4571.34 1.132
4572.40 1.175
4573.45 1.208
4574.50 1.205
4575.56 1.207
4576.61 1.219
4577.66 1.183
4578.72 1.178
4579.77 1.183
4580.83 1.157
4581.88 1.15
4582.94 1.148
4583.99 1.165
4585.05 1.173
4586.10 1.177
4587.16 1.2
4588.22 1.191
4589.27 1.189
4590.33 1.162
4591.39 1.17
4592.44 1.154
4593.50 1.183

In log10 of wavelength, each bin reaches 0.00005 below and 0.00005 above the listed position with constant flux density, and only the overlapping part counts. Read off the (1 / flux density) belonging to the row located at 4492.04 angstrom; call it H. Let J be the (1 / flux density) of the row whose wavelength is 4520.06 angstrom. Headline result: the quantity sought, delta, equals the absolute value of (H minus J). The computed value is 0.014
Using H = 0.827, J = 0.841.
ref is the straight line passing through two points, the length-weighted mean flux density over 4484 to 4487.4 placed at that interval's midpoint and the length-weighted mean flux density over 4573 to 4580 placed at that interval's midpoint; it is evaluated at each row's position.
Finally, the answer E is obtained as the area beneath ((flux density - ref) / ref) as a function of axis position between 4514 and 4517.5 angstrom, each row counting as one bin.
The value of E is -0.042 angstrom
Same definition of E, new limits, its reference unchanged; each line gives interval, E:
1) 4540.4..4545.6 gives -0.044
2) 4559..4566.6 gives -0.037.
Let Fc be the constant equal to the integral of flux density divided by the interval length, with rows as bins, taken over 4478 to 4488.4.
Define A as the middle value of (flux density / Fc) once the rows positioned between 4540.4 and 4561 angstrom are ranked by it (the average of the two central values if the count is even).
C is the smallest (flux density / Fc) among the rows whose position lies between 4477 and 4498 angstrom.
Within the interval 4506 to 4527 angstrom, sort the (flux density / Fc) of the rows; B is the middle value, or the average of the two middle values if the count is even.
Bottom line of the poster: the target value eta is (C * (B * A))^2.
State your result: 0.840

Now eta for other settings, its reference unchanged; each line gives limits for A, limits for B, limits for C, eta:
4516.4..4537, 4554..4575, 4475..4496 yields 0.818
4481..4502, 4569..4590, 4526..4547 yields 0.861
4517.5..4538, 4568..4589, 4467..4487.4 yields 0.806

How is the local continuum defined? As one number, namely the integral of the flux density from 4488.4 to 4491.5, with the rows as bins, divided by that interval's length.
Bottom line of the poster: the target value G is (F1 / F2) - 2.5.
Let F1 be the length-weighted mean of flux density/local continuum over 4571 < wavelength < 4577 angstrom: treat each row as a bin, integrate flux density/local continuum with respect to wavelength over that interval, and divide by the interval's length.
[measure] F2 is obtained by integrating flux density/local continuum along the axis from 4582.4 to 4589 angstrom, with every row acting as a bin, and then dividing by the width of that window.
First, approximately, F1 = 1.02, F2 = 1.01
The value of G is -1.49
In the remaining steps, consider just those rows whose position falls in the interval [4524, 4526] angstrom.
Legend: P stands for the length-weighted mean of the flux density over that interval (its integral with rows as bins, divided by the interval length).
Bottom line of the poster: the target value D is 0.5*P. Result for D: 0.581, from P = 1.16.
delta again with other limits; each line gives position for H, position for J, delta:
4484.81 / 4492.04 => 0.002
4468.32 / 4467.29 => 0.018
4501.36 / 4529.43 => 0.012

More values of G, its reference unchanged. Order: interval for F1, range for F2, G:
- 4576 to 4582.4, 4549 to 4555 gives -1.48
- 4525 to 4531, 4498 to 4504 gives -1.55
